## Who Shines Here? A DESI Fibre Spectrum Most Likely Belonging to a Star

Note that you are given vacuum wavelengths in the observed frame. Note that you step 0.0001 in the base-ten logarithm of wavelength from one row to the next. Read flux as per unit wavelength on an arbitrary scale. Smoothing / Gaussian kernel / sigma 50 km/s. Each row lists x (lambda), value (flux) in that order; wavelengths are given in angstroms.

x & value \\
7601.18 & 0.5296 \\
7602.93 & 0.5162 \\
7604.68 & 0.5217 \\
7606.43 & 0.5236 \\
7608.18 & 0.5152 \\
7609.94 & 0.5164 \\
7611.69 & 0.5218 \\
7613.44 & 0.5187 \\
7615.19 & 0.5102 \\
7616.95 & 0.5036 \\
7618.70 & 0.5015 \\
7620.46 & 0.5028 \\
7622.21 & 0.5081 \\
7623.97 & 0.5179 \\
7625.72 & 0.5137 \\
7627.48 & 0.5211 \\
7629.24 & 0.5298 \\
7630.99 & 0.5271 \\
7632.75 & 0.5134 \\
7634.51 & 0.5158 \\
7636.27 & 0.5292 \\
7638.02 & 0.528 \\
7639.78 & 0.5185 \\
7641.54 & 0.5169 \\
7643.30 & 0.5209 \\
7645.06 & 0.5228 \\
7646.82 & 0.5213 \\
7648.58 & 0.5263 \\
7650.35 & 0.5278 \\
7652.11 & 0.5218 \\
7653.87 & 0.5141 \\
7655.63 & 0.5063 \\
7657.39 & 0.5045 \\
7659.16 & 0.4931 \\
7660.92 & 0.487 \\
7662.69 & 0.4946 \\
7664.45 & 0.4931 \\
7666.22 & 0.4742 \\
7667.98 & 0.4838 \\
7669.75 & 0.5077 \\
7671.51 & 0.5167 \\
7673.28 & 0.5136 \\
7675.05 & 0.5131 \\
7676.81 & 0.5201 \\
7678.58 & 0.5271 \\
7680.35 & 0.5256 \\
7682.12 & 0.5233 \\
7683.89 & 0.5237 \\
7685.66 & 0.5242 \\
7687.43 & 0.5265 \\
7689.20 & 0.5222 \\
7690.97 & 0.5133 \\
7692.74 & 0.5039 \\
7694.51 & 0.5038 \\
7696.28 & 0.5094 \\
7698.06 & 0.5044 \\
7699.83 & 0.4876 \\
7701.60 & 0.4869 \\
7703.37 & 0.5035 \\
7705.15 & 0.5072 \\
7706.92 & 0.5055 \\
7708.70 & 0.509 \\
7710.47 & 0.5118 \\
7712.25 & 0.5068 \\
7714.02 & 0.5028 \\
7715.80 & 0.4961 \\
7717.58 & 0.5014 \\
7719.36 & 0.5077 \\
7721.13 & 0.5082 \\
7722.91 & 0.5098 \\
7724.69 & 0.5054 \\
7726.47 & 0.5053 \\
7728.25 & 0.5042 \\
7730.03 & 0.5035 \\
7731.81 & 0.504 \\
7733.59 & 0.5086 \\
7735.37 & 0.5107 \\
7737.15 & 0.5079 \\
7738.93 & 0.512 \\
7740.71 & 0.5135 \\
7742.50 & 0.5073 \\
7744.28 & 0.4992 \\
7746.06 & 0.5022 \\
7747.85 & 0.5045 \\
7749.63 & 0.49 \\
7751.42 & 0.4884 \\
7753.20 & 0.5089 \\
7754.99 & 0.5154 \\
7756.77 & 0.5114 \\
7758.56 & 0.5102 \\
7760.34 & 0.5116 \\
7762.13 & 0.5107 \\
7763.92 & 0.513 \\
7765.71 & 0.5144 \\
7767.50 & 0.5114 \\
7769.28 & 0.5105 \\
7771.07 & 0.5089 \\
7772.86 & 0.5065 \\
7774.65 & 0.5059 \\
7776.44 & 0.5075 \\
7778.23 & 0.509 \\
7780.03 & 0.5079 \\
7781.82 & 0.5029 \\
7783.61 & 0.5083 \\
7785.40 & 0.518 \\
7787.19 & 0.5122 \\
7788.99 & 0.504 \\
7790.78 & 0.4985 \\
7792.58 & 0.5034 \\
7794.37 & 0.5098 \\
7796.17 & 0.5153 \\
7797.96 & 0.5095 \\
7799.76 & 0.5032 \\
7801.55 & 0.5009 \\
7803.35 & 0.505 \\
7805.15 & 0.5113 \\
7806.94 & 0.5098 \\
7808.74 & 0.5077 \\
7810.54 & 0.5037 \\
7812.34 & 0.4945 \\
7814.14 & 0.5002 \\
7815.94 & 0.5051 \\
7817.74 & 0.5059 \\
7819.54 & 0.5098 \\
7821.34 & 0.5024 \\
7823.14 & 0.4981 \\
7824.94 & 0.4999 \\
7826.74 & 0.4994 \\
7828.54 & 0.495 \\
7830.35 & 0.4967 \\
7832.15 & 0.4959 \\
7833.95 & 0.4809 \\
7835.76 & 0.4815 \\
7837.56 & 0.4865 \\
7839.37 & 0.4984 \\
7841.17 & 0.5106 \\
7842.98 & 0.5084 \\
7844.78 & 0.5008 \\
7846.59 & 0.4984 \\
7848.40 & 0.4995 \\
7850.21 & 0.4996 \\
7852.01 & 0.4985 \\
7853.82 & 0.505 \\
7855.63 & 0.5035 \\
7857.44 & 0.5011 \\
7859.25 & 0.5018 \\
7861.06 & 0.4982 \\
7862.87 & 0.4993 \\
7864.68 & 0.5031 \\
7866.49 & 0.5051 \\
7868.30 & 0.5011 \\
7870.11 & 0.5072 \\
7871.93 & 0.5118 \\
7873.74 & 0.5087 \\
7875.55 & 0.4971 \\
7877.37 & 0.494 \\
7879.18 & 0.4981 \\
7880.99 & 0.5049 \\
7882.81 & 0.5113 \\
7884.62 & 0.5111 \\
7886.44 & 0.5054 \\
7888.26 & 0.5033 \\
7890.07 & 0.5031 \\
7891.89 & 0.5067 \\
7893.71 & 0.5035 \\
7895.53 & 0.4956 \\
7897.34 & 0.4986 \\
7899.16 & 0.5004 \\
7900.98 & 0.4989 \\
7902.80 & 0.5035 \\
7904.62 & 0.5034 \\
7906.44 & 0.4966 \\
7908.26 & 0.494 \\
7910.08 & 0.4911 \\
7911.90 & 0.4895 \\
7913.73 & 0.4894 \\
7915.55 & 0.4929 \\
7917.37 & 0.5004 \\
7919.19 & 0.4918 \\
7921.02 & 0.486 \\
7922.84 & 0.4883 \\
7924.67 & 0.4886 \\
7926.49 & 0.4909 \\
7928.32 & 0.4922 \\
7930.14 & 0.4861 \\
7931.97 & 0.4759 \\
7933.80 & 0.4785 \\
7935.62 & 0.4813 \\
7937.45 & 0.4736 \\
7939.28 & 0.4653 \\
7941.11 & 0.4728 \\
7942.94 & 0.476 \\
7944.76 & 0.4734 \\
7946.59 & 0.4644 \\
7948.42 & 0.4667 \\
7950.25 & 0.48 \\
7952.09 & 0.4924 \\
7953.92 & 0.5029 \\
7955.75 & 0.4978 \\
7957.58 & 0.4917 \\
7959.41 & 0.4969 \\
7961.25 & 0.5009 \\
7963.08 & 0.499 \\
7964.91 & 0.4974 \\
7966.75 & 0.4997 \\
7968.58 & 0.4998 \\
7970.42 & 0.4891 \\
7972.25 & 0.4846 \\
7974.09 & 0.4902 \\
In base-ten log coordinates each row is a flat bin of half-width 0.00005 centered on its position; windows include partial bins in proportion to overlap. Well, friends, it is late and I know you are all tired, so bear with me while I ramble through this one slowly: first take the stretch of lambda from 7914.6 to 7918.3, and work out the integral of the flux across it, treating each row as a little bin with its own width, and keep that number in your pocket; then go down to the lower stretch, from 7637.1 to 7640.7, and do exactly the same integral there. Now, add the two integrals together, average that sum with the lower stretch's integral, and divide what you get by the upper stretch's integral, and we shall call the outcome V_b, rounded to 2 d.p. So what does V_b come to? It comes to 1.52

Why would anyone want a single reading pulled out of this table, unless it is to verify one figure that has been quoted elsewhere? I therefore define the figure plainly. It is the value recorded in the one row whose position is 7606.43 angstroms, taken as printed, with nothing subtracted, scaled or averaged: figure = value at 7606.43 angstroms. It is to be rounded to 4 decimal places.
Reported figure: 0.5236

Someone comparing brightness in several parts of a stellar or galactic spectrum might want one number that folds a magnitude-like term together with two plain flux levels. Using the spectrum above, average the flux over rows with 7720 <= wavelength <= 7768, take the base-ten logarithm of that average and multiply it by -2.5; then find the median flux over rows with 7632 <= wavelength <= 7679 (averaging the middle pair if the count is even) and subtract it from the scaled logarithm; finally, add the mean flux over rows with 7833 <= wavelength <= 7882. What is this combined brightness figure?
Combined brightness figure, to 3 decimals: 0.722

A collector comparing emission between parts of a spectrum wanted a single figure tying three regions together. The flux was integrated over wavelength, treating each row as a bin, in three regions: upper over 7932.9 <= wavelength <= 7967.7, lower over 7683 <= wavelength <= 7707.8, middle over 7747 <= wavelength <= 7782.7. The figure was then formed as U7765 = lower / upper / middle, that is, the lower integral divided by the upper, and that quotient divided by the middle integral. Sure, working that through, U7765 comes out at 0.041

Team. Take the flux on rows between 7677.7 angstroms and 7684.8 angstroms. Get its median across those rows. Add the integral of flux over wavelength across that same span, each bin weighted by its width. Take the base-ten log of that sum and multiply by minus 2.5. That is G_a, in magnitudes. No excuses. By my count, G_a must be -1.57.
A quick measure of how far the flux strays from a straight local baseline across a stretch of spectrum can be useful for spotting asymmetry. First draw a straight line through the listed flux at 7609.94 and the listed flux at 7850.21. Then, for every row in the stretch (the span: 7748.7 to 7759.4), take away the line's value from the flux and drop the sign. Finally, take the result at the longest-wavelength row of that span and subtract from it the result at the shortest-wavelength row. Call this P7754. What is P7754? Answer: -0.0124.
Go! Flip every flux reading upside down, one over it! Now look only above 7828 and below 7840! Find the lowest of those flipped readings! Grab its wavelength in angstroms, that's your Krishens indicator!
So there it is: 7839.37 angstroms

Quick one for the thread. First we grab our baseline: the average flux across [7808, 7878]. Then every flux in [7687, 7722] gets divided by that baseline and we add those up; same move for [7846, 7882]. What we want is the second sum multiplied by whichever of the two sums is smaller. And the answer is 402.3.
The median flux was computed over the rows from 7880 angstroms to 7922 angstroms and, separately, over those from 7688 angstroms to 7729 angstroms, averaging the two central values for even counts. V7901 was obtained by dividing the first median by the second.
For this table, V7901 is 0.990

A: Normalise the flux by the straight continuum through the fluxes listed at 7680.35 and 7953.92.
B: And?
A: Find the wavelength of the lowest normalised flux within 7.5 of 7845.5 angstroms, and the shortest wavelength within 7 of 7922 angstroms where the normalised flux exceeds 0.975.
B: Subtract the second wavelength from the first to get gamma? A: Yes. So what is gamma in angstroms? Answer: -78.0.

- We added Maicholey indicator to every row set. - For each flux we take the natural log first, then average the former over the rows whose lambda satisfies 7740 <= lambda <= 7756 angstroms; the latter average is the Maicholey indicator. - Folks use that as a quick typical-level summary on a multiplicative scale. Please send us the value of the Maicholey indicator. -0.687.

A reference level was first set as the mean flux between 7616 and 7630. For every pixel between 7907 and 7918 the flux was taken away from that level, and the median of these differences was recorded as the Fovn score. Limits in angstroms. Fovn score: 0.020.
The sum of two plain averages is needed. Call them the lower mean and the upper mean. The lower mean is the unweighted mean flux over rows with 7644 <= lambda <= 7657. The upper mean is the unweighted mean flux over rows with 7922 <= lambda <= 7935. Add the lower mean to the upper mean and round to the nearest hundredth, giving 1.01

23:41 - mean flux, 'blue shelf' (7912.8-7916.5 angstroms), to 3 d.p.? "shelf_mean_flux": 0.491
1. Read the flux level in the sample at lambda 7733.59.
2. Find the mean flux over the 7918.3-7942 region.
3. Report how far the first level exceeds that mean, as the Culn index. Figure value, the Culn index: 0.026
